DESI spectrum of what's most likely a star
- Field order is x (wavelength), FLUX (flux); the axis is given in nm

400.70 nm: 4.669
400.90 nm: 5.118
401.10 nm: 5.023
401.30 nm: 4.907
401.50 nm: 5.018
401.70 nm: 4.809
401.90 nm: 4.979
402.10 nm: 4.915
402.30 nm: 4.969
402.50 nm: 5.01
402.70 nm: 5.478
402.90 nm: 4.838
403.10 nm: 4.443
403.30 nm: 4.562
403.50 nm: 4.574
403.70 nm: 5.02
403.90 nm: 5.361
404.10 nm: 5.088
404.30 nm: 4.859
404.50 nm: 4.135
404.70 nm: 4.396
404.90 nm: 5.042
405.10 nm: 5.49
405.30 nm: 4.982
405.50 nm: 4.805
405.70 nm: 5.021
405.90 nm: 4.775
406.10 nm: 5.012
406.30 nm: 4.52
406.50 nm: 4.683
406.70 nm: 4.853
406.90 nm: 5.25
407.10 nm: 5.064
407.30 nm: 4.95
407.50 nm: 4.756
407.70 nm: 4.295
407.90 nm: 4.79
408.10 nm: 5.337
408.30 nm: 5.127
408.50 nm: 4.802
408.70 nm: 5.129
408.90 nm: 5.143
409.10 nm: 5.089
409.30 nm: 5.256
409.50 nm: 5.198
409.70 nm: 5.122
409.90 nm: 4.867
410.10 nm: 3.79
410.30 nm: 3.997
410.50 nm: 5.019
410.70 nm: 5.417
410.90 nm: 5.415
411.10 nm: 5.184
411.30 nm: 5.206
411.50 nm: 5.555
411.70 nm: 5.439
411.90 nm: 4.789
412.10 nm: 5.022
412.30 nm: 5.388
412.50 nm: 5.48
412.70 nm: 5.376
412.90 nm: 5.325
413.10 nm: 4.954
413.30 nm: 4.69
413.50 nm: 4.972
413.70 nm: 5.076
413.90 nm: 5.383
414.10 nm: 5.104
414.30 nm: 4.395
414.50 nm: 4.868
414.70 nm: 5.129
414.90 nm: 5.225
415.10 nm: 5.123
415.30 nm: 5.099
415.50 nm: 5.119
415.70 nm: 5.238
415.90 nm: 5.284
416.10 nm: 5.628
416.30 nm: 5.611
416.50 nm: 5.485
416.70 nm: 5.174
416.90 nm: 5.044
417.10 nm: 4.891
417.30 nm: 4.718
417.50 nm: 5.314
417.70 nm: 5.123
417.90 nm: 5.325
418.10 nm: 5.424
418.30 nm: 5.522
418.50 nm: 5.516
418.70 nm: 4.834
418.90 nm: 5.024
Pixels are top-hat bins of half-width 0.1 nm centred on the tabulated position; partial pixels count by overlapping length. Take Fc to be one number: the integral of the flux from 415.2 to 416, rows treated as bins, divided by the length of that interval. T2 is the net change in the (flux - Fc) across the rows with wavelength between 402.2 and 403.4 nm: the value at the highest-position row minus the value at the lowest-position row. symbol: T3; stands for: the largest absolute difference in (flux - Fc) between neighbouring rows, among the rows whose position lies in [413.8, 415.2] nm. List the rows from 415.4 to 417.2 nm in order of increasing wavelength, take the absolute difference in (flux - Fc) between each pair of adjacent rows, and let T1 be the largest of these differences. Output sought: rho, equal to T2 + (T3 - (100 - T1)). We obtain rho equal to -99.4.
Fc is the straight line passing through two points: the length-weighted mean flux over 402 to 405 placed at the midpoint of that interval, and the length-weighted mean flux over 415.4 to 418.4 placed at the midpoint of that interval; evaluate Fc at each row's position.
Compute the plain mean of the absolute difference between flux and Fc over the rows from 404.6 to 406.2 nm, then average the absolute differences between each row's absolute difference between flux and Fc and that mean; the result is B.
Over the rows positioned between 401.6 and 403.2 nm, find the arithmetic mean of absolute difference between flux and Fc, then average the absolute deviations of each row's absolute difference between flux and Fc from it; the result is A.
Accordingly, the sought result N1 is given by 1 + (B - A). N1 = 1.01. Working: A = 0.15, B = 0.16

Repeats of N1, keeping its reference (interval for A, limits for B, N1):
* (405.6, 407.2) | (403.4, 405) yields 1.09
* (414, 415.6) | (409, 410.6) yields 1.21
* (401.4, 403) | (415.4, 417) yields 1.00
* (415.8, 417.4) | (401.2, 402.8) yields 0.98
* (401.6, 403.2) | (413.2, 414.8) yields 1.03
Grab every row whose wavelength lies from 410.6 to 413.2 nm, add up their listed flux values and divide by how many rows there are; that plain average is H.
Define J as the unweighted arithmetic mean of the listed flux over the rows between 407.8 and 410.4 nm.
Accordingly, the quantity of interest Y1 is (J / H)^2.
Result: 0.86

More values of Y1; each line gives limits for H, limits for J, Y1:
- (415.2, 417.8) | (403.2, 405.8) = 0.87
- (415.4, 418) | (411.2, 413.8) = 0.98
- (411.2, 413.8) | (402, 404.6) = 0.88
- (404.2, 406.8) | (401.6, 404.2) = 1.05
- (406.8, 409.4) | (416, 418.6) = 1.12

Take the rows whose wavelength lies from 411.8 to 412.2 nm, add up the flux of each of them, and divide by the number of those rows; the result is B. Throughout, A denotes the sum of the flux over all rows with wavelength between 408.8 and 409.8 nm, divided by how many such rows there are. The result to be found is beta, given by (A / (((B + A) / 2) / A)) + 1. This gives 6.3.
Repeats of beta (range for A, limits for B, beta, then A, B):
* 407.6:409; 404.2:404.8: 6.2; 4.95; 4.5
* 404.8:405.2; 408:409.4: 6.3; 5.27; 5.1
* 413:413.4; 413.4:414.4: 5.7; 4.82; 5.0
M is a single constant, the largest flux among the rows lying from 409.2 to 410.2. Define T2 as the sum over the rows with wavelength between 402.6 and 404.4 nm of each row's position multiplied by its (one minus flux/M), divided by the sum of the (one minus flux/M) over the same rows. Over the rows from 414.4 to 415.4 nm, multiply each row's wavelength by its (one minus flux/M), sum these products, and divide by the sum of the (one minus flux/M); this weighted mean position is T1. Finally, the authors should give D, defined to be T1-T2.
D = 11.33 nm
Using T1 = 414.79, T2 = 403.46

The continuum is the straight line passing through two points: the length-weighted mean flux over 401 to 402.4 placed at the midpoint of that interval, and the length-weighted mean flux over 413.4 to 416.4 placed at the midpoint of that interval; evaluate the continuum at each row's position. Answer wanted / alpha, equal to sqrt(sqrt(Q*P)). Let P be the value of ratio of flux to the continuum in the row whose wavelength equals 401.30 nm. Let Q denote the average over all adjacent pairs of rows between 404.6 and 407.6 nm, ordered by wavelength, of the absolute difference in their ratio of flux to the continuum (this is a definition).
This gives 0.494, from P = 0.99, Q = 0.060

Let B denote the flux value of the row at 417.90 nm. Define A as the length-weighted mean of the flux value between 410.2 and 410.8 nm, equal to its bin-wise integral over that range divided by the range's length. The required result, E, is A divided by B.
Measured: 0.90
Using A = 4.81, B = 5.325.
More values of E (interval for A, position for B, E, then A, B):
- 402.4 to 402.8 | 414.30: 1.19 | 5.24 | 4.395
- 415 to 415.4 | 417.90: 0.96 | 5.11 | 5.325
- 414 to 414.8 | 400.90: 0.95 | 4.87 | 5.118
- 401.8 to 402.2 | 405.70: 0.99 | 4.95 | 5.021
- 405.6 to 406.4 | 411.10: 0.93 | 4.83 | 5.184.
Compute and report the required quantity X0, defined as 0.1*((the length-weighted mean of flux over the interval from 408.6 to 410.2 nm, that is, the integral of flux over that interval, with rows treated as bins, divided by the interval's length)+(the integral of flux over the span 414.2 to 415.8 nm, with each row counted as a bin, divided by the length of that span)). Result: 1.00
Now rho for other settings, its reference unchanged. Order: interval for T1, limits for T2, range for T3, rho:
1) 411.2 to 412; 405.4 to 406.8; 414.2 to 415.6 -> -98.8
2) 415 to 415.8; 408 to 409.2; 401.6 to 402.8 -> -99.7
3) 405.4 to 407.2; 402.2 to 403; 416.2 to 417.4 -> -99.3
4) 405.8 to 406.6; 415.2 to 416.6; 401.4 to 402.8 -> -98.7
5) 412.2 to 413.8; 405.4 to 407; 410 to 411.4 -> -98.2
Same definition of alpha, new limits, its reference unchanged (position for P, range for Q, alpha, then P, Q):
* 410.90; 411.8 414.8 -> 0.490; 1.06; 0.054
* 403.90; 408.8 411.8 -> 0.497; 1.08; 0.057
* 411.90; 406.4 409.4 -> 0.470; 0.94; 0.052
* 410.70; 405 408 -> 0.498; 1.07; 0.058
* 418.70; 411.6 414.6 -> 0.485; 0.93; 0.060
